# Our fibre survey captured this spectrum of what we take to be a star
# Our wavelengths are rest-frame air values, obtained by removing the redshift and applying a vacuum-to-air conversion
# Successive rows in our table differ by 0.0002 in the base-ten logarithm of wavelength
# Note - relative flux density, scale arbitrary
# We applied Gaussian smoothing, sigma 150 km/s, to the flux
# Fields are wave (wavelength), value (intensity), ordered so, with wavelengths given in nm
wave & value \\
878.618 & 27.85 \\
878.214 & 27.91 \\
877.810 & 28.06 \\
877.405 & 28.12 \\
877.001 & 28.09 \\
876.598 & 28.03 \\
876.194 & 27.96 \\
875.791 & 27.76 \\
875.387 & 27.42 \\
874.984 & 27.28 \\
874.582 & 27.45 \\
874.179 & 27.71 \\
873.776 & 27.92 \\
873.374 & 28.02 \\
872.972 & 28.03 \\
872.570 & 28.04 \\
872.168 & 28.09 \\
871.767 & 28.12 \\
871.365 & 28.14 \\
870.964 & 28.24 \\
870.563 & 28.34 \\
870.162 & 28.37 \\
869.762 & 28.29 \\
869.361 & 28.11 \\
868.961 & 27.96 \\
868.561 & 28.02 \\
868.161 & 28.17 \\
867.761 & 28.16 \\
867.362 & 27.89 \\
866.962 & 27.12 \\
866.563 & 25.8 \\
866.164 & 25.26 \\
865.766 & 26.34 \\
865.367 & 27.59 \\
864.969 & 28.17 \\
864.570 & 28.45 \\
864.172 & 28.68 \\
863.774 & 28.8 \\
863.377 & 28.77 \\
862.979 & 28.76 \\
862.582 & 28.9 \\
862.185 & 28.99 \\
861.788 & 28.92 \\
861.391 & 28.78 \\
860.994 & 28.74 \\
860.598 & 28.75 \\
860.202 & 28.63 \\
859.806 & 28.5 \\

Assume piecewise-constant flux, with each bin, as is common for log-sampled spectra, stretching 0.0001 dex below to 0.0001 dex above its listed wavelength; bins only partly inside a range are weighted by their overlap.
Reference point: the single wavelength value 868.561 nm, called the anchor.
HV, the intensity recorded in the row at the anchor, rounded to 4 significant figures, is 28.02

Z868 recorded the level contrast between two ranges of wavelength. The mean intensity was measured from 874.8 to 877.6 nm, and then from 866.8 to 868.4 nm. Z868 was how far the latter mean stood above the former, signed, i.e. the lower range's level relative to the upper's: 0.0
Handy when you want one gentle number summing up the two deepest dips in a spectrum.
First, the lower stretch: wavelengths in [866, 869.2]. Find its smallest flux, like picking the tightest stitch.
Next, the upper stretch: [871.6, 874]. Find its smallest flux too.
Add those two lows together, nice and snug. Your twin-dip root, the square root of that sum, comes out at 7.29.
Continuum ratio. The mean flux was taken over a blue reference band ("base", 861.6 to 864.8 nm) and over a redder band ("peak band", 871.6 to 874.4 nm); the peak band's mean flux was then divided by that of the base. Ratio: 0.972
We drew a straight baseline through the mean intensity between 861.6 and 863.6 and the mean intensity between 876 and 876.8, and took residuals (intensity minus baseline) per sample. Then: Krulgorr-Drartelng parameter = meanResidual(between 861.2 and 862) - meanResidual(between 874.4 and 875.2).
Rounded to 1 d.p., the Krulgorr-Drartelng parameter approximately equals 0.7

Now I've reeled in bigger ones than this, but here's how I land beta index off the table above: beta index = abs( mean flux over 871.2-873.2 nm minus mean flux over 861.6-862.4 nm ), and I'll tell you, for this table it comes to 0.9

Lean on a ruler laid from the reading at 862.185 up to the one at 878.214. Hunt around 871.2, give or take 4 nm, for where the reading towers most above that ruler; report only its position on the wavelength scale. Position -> 870.162 nm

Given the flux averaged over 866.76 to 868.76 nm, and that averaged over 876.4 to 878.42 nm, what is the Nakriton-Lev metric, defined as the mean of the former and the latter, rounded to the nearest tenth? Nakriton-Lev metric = 28.0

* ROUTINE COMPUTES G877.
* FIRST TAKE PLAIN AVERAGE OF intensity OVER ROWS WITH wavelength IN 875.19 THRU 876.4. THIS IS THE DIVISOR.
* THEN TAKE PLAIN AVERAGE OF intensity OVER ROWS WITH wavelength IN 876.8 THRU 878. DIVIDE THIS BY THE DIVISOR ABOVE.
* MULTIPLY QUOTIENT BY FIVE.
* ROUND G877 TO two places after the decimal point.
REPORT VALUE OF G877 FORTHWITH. 5.07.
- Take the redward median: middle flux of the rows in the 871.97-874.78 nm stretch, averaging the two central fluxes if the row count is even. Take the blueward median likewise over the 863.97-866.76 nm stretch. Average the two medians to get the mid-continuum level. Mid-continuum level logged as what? 27.8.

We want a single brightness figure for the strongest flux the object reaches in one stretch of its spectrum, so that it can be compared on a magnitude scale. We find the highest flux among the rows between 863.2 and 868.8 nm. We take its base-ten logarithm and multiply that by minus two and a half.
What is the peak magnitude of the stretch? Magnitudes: -3.65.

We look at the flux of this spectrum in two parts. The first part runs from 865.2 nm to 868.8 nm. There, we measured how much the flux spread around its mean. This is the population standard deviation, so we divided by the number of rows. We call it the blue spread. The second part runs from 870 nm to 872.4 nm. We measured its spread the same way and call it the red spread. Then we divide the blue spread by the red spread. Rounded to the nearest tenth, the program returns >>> 9.5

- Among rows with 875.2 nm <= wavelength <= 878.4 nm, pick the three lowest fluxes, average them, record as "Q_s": 27.7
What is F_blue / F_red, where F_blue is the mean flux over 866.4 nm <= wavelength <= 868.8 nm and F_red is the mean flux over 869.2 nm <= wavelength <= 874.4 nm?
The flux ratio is 0.98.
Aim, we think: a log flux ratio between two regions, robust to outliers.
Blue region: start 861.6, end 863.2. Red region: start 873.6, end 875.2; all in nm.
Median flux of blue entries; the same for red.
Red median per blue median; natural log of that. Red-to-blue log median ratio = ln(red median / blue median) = -0.047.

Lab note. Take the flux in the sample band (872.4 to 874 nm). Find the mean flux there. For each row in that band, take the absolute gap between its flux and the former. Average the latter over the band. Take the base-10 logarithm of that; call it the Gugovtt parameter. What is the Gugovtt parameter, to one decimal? -1.4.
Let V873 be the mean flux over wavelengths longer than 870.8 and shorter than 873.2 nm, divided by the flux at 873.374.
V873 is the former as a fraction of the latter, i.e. 1.00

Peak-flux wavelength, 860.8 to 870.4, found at 862.185 nm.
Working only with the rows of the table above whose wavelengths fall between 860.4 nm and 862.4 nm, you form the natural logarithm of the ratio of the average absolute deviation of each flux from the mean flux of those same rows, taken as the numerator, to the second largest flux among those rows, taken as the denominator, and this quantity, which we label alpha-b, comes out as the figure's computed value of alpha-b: -5.7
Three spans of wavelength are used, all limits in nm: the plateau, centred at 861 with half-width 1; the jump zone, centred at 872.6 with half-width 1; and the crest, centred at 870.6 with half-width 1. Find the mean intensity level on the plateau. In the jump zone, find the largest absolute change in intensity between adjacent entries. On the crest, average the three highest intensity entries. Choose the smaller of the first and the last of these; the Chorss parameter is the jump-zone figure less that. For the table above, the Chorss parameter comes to -28.3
